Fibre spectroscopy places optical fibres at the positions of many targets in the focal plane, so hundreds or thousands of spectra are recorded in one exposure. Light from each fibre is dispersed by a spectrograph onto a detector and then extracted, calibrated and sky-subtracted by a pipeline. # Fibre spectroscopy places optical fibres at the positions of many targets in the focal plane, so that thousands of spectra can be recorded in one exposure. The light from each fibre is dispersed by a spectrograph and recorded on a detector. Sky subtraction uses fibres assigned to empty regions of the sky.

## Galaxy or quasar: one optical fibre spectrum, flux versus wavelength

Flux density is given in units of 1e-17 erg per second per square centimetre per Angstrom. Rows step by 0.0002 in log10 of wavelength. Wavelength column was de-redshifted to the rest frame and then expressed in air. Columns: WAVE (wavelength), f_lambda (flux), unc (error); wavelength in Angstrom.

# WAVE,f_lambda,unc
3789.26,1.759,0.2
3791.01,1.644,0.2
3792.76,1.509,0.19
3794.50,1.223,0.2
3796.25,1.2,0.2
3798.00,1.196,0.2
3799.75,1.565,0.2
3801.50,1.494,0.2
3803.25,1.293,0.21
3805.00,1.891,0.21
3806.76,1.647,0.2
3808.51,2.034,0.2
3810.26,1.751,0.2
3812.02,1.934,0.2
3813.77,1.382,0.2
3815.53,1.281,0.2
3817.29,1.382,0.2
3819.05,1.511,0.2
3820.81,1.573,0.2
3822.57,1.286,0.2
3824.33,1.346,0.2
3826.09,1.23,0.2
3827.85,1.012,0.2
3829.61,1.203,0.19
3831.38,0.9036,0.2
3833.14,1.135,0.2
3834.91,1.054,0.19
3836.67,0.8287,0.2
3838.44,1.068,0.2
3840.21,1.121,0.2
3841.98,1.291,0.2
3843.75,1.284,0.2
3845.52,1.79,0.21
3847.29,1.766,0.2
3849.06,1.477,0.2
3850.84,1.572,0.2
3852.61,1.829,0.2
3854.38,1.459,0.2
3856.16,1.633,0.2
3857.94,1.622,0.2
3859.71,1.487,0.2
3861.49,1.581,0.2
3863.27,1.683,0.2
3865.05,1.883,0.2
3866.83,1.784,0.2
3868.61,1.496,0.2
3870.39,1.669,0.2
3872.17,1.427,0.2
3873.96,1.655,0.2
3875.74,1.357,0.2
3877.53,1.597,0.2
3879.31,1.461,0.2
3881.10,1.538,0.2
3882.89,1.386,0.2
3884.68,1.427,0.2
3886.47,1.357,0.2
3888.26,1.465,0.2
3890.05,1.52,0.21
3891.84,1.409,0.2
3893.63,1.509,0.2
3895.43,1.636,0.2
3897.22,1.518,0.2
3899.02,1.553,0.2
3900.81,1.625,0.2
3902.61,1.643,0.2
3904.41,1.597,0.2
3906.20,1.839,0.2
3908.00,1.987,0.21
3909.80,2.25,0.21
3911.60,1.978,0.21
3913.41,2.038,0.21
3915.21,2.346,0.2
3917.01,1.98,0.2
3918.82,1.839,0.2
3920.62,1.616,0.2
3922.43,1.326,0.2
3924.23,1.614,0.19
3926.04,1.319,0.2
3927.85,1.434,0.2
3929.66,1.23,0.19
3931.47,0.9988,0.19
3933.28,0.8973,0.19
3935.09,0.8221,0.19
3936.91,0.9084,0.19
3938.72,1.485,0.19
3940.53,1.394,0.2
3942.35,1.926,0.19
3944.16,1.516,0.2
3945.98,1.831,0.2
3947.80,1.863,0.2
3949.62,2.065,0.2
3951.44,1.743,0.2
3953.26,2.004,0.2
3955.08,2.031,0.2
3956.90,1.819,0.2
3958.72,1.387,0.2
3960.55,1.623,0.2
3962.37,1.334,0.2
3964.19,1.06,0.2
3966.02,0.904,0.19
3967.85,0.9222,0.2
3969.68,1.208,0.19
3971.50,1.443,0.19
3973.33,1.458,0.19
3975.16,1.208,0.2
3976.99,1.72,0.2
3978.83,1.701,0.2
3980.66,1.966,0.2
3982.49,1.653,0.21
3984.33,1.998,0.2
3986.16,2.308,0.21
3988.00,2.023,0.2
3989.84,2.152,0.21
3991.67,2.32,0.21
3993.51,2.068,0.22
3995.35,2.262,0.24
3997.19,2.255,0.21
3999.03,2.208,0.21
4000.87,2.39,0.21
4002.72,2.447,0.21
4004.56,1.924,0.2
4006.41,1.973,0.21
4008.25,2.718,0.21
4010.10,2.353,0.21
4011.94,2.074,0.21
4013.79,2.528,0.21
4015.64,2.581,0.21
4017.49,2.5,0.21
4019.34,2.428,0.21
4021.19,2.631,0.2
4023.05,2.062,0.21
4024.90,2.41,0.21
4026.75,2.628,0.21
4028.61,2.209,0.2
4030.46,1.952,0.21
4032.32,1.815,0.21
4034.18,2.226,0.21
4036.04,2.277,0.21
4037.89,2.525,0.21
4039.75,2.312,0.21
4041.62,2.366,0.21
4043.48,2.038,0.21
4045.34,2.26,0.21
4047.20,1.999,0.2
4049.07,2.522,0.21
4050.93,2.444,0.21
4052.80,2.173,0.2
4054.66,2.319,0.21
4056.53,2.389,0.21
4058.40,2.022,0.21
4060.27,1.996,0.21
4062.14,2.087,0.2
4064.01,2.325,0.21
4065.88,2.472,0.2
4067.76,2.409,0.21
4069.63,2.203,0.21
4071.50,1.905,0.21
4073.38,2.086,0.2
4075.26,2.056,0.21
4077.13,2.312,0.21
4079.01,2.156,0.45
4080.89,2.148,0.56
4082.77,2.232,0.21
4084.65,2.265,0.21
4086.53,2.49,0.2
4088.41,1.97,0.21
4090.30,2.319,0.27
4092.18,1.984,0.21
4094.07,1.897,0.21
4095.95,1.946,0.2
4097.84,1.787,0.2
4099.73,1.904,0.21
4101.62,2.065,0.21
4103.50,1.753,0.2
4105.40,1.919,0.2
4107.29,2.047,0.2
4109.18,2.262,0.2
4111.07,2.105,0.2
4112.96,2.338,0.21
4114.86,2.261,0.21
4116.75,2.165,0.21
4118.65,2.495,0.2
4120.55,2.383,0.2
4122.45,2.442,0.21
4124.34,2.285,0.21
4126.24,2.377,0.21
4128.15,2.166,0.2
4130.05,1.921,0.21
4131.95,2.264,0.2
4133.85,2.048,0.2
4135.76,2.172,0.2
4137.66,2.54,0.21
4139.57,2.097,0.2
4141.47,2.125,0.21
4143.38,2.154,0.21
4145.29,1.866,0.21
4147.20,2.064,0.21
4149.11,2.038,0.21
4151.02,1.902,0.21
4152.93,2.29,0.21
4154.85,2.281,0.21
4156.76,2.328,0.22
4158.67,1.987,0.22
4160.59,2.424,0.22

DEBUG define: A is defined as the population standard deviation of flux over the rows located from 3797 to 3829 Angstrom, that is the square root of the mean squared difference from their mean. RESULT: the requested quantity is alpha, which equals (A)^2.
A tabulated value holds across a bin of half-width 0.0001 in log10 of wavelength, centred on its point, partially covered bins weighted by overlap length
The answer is 0.07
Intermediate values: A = 0.27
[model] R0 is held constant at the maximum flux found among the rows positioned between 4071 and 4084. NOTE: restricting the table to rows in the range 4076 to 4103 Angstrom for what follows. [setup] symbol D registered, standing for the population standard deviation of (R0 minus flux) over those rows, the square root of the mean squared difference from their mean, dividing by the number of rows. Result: 0.19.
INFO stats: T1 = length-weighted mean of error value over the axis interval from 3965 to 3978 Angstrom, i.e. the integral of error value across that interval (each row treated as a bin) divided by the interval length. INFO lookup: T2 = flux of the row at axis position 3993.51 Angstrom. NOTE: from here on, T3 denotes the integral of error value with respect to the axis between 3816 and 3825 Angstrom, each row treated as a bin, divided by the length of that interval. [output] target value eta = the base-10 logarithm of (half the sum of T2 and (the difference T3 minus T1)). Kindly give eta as 0.02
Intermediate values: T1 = 0.194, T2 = 2.068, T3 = 0.200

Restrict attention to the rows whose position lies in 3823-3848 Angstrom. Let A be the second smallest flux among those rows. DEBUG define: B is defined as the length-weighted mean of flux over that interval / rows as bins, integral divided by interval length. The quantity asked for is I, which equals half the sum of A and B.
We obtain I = 1.06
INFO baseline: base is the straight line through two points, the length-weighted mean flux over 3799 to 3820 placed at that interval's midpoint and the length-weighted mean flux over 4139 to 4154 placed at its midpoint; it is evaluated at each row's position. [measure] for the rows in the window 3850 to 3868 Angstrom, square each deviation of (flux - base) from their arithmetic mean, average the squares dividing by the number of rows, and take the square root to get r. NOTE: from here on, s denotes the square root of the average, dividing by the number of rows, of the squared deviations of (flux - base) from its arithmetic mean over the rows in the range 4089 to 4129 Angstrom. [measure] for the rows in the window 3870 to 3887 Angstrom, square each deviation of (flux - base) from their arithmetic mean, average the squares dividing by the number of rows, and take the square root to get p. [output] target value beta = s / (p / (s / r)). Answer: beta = 2.7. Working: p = 0.12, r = 0.13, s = 0.205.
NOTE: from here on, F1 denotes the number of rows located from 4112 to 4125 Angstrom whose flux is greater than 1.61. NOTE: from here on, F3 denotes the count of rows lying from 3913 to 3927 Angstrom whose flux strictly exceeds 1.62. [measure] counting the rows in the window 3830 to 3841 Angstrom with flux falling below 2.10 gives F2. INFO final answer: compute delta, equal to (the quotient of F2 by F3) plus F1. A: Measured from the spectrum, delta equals 8.5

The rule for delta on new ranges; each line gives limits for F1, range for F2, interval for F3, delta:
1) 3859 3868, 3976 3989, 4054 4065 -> 4.0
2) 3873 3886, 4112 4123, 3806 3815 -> 1.0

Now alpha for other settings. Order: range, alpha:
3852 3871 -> 0.02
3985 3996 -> 0.01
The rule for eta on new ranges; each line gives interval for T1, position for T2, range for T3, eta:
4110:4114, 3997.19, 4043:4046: 0.05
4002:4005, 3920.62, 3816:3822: -0.09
